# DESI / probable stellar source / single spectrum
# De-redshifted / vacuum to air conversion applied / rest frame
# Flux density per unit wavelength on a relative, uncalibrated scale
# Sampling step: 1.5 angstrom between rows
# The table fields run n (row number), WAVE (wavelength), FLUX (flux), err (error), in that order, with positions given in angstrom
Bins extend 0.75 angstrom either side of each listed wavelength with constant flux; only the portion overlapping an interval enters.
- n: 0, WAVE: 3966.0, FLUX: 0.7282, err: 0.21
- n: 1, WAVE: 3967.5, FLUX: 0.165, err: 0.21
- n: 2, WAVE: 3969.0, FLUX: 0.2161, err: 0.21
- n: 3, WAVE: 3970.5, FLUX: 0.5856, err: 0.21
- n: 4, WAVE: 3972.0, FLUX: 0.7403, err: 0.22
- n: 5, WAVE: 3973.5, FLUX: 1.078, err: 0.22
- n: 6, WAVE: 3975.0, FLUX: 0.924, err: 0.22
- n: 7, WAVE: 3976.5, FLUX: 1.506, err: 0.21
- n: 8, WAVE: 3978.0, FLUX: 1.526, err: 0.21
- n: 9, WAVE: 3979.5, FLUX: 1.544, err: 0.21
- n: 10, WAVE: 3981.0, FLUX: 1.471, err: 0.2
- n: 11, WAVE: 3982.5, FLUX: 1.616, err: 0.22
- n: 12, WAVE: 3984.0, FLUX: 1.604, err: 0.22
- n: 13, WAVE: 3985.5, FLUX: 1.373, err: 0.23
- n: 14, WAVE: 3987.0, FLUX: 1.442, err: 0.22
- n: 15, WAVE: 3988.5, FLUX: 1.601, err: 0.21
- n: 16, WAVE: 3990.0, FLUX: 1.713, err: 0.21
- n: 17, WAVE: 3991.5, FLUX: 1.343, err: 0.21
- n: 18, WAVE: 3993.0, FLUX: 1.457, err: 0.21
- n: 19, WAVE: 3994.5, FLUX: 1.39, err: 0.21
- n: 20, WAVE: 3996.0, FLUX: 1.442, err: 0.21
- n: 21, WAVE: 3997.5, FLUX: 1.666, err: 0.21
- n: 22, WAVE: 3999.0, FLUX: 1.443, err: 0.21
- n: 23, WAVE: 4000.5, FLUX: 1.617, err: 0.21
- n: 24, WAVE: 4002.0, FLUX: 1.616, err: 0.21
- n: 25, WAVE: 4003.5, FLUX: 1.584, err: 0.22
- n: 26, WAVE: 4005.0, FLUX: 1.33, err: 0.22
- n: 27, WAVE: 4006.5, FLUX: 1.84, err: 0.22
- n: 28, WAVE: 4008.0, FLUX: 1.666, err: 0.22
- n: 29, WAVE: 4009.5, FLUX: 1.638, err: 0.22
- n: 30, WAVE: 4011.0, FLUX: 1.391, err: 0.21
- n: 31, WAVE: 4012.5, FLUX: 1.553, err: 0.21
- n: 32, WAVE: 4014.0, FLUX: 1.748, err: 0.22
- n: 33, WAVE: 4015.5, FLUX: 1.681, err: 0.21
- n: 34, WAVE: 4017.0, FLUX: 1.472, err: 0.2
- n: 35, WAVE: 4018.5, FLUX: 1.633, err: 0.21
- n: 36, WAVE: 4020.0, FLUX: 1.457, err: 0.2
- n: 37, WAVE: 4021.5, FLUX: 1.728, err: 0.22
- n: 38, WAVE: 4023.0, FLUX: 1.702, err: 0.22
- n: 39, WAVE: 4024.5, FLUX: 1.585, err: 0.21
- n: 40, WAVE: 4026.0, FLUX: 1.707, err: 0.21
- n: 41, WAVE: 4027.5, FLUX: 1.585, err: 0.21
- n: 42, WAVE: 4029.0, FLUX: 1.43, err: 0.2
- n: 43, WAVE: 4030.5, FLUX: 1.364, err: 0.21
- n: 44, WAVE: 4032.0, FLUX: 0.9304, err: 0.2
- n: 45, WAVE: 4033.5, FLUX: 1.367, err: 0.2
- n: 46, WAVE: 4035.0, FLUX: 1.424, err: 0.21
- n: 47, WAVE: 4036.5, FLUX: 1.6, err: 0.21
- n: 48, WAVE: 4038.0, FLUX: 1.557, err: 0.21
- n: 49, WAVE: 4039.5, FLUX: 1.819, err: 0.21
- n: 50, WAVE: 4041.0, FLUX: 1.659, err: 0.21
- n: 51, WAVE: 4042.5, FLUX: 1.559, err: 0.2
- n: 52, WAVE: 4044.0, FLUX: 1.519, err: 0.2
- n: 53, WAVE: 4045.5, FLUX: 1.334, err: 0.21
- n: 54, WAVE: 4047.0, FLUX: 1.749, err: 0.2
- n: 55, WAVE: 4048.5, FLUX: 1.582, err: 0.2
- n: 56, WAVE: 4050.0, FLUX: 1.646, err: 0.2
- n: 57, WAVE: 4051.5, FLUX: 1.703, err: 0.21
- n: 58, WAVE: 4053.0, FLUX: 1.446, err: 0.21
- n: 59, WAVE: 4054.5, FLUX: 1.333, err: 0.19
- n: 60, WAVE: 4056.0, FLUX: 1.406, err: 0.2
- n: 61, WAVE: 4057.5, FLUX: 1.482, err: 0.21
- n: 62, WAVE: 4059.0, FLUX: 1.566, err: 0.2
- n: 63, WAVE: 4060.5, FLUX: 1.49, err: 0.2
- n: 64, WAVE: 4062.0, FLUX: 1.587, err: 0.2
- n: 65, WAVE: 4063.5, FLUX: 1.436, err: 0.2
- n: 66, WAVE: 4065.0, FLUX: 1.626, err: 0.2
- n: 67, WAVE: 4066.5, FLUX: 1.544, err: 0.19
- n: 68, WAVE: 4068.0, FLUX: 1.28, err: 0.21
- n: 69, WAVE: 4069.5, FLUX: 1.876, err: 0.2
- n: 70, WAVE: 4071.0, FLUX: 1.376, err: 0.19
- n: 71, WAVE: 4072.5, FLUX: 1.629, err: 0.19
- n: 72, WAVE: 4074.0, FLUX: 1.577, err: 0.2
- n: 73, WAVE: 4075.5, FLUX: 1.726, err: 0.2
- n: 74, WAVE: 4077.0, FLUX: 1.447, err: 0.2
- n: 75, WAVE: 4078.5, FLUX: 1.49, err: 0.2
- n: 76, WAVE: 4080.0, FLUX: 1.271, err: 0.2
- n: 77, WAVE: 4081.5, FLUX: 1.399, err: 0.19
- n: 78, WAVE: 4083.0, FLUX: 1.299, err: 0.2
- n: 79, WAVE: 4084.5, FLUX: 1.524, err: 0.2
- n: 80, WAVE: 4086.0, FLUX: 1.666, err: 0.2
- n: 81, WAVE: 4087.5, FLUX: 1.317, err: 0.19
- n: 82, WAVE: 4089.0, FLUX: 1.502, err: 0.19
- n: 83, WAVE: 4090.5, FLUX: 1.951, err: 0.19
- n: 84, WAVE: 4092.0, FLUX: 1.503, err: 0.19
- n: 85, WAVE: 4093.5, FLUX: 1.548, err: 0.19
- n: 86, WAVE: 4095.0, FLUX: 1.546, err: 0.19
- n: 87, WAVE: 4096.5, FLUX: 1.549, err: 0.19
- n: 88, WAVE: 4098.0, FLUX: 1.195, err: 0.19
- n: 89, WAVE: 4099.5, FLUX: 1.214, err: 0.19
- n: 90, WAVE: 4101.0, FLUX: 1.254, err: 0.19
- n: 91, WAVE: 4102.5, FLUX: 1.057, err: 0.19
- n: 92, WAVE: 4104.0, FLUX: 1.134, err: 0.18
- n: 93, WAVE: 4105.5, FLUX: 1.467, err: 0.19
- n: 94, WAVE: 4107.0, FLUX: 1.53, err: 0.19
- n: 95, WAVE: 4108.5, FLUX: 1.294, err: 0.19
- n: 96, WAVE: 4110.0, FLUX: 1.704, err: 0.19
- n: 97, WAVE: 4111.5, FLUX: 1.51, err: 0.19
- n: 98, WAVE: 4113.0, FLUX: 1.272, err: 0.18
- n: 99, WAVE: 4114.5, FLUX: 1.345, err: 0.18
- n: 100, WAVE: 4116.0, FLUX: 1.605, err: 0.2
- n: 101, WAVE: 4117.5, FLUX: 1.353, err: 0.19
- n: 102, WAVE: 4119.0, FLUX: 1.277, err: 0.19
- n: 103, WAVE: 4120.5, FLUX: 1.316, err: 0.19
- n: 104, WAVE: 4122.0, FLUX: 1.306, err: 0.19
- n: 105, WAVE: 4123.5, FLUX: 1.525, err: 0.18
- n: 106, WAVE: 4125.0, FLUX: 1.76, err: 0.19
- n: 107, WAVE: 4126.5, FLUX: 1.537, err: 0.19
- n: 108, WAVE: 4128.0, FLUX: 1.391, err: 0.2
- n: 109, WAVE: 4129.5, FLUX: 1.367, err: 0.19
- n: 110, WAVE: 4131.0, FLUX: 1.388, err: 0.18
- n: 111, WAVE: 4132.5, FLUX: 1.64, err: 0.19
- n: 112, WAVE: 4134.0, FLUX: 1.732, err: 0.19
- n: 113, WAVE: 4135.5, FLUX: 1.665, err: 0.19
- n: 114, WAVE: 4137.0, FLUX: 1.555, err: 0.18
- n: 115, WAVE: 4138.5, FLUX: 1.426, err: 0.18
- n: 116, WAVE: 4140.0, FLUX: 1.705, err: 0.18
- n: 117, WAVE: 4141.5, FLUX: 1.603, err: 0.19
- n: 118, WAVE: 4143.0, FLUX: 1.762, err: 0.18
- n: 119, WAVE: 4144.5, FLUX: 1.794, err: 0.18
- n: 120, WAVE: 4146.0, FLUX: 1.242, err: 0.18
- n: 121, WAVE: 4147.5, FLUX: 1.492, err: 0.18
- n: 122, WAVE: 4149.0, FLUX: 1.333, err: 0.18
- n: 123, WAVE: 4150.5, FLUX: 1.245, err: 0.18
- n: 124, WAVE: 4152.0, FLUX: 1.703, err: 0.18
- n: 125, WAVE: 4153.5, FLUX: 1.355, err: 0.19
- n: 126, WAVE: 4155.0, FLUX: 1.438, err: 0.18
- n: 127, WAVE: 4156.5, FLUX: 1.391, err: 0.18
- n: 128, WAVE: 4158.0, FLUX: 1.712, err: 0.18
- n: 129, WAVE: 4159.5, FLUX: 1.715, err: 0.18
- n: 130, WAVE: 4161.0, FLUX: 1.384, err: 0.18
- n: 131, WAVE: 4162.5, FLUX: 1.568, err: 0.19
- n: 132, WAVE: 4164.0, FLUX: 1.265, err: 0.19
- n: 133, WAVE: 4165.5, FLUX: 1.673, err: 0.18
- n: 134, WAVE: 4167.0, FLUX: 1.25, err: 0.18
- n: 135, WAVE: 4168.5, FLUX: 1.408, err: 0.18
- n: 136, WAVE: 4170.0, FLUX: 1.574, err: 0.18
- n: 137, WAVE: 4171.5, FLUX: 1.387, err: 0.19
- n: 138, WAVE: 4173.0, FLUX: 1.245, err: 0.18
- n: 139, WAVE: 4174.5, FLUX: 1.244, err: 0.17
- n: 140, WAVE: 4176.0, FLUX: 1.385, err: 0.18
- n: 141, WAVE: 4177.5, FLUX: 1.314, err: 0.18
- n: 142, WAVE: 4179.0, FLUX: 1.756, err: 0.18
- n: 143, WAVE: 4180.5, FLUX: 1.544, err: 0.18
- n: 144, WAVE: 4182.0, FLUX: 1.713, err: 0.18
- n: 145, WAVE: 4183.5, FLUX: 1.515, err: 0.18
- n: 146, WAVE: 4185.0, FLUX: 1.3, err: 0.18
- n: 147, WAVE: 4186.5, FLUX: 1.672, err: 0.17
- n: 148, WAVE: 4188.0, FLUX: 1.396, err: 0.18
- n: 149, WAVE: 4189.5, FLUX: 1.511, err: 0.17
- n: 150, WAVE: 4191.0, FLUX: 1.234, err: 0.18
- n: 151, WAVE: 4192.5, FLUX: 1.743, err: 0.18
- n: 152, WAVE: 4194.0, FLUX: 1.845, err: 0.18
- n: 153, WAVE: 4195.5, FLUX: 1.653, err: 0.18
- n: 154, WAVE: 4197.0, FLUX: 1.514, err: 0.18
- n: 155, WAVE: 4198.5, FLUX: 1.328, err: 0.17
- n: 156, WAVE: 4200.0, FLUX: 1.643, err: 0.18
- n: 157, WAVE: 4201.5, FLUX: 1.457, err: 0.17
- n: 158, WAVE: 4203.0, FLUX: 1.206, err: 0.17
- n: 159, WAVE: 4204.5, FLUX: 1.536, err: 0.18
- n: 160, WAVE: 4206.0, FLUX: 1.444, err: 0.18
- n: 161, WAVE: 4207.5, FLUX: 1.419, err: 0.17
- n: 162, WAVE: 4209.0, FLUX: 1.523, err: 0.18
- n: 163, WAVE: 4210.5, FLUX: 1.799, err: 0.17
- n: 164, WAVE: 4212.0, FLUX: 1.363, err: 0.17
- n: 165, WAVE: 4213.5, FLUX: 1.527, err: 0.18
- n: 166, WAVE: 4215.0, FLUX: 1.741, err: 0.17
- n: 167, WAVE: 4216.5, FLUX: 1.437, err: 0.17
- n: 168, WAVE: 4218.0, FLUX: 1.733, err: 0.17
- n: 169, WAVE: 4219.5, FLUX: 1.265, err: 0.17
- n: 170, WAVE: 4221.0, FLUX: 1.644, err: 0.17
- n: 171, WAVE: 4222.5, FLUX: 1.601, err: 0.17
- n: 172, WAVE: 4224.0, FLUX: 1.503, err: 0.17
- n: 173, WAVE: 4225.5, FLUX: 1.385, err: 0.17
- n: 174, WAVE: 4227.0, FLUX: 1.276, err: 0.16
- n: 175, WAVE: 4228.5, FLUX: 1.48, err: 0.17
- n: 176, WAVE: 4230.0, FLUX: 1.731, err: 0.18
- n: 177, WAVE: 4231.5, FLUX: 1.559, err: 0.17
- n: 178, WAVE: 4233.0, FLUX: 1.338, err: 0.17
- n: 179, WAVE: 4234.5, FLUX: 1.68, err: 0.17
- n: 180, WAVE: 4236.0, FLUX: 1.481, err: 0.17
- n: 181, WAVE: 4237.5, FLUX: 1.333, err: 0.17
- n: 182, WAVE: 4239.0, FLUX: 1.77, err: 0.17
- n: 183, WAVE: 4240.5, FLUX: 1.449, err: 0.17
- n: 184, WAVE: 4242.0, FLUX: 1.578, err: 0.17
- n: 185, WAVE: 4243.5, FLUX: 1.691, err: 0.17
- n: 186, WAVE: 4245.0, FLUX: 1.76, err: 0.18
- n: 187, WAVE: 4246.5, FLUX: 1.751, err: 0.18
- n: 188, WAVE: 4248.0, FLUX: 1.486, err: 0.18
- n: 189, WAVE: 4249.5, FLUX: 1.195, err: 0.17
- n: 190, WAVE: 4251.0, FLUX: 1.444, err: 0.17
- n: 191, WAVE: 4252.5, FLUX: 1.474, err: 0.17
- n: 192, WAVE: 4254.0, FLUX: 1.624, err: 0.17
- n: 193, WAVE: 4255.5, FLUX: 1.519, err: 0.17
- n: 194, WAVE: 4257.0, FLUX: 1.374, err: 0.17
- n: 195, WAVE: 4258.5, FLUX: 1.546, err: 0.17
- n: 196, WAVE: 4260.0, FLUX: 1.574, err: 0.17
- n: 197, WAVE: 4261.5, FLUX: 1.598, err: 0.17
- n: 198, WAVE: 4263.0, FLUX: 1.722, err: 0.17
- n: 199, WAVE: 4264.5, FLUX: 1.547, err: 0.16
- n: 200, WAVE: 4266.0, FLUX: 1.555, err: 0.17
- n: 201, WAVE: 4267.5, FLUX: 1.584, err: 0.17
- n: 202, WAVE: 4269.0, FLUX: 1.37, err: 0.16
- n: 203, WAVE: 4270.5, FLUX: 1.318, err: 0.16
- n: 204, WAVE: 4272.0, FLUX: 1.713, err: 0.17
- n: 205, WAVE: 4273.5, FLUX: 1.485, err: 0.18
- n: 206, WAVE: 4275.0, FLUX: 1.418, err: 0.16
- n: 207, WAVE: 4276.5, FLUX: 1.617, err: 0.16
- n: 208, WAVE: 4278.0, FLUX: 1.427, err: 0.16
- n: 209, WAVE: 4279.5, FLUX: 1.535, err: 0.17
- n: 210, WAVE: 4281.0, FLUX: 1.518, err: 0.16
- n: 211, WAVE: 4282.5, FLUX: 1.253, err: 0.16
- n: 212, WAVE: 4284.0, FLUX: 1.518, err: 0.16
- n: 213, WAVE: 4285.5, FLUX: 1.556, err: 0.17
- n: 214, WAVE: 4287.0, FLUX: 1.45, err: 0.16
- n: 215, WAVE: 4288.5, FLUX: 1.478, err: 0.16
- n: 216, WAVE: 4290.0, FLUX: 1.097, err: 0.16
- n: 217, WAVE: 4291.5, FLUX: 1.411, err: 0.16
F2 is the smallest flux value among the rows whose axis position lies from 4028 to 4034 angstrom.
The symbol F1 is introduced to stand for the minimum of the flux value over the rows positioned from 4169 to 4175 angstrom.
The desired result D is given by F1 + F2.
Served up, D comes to 2.17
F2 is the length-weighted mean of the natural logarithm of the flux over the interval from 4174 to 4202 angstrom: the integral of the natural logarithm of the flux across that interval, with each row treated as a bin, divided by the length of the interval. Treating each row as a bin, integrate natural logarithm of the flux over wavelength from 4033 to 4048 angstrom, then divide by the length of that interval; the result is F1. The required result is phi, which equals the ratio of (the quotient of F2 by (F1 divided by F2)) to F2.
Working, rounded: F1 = 0.44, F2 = 0.410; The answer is 0.93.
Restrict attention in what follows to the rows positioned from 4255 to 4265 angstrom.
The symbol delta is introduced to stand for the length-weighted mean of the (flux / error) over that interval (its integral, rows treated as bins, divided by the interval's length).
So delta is 9.2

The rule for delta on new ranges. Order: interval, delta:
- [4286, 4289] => 9.1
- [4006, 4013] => 7.5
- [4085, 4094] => 8.2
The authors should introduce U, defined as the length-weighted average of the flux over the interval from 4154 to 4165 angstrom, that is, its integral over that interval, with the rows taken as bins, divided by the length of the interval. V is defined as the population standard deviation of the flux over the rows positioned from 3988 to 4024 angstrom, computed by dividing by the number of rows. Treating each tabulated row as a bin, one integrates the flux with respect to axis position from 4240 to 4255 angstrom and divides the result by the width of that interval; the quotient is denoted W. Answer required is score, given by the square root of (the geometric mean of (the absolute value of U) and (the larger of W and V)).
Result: 1.233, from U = 1.50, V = 0.14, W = 1.55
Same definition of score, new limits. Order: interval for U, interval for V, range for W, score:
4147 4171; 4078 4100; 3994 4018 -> 1.232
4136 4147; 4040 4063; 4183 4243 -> 1.245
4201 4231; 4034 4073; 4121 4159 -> 1.230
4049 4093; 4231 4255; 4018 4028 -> 1.255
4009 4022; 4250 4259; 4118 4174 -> 1.239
